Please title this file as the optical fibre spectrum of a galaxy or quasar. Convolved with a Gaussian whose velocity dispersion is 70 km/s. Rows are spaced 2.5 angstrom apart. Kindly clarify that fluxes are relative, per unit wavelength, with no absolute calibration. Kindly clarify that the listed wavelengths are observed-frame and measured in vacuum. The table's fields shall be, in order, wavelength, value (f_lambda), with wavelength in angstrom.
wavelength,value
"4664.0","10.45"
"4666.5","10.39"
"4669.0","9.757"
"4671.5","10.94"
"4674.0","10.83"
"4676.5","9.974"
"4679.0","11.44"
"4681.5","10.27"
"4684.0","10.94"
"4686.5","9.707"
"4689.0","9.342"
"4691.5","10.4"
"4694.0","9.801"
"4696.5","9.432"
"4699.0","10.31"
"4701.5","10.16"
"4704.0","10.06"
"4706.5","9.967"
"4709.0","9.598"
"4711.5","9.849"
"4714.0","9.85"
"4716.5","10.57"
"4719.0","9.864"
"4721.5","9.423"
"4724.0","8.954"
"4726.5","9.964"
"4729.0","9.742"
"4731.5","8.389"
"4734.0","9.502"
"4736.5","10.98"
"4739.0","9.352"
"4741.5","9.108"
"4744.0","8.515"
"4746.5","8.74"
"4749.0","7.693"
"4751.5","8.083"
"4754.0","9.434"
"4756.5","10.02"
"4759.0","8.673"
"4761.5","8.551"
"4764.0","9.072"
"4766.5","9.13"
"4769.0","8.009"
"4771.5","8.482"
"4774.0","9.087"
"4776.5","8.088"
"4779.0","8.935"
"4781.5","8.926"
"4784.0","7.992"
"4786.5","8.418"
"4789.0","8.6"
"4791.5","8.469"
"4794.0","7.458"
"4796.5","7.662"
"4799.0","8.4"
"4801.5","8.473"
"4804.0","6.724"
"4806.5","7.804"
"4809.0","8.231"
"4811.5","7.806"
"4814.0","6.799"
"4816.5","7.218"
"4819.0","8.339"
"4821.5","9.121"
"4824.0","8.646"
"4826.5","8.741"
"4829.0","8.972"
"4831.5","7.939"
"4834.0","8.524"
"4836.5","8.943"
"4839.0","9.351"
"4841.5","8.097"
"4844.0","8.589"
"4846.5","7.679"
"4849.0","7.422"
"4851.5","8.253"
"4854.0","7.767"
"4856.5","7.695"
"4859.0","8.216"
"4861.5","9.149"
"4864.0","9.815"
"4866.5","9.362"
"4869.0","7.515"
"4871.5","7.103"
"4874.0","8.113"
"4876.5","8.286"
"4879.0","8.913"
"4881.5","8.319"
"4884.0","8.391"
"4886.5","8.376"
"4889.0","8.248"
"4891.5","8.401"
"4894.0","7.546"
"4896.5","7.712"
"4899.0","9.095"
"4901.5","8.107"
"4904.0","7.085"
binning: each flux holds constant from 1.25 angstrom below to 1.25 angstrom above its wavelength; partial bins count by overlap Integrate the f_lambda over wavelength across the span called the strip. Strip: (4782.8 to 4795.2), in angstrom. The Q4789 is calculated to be 102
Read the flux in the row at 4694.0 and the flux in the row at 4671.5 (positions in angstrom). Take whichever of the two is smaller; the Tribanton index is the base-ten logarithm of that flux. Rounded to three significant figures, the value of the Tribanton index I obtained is 0.991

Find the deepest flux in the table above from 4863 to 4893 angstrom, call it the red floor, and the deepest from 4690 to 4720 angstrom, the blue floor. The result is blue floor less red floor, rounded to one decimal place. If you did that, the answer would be 2.3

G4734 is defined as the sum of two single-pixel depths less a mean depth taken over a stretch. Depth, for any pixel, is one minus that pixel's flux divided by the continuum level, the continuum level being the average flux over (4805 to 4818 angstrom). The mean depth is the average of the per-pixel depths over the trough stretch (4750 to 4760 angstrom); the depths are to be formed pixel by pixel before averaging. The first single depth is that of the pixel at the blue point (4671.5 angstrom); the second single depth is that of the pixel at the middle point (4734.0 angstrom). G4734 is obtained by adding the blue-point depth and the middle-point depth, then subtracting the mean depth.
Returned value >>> -0.5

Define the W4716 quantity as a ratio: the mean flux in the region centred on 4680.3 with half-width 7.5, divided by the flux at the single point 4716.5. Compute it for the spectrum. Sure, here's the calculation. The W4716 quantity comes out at 1.00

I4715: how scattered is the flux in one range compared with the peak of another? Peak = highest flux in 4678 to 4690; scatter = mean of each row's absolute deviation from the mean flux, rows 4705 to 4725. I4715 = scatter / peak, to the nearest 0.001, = 0.028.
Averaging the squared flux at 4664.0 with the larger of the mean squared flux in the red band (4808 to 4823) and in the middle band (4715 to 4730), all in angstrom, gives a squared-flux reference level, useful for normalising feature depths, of 102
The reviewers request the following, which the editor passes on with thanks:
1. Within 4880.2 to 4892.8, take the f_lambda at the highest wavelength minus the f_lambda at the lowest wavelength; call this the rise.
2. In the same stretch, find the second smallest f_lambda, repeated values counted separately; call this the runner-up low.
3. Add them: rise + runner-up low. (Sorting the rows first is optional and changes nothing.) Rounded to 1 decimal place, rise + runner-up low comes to 8.4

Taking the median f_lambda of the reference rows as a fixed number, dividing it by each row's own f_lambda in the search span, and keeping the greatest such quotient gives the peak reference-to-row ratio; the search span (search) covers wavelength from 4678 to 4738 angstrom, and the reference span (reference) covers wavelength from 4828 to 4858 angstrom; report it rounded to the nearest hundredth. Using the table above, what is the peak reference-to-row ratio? 0.97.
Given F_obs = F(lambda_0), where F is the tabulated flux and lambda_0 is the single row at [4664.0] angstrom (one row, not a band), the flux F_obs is 10.45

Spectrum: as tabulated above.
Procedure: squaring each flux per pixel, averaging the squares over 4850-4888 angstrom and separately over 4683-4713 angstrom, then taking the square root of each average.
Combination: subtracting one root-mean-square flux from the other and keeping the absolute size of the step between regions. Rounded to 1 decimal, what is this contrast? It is 1.6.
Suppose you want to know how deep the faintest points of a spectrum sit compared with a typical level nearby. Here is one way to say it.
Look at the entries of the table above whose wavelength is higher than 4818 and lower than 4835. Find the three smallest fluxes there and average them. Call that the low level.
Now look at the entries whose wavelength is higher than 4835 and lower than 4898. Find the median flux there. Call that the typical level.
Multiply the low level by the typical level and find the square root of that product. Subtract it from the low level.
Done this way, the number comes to 0.0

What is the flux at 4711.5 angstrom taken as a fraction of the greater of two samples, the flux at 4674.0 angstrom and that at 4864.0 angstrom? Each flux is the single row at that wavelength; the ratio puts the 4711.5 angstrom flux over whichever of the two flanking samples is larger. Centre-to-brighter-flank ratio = 0.91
